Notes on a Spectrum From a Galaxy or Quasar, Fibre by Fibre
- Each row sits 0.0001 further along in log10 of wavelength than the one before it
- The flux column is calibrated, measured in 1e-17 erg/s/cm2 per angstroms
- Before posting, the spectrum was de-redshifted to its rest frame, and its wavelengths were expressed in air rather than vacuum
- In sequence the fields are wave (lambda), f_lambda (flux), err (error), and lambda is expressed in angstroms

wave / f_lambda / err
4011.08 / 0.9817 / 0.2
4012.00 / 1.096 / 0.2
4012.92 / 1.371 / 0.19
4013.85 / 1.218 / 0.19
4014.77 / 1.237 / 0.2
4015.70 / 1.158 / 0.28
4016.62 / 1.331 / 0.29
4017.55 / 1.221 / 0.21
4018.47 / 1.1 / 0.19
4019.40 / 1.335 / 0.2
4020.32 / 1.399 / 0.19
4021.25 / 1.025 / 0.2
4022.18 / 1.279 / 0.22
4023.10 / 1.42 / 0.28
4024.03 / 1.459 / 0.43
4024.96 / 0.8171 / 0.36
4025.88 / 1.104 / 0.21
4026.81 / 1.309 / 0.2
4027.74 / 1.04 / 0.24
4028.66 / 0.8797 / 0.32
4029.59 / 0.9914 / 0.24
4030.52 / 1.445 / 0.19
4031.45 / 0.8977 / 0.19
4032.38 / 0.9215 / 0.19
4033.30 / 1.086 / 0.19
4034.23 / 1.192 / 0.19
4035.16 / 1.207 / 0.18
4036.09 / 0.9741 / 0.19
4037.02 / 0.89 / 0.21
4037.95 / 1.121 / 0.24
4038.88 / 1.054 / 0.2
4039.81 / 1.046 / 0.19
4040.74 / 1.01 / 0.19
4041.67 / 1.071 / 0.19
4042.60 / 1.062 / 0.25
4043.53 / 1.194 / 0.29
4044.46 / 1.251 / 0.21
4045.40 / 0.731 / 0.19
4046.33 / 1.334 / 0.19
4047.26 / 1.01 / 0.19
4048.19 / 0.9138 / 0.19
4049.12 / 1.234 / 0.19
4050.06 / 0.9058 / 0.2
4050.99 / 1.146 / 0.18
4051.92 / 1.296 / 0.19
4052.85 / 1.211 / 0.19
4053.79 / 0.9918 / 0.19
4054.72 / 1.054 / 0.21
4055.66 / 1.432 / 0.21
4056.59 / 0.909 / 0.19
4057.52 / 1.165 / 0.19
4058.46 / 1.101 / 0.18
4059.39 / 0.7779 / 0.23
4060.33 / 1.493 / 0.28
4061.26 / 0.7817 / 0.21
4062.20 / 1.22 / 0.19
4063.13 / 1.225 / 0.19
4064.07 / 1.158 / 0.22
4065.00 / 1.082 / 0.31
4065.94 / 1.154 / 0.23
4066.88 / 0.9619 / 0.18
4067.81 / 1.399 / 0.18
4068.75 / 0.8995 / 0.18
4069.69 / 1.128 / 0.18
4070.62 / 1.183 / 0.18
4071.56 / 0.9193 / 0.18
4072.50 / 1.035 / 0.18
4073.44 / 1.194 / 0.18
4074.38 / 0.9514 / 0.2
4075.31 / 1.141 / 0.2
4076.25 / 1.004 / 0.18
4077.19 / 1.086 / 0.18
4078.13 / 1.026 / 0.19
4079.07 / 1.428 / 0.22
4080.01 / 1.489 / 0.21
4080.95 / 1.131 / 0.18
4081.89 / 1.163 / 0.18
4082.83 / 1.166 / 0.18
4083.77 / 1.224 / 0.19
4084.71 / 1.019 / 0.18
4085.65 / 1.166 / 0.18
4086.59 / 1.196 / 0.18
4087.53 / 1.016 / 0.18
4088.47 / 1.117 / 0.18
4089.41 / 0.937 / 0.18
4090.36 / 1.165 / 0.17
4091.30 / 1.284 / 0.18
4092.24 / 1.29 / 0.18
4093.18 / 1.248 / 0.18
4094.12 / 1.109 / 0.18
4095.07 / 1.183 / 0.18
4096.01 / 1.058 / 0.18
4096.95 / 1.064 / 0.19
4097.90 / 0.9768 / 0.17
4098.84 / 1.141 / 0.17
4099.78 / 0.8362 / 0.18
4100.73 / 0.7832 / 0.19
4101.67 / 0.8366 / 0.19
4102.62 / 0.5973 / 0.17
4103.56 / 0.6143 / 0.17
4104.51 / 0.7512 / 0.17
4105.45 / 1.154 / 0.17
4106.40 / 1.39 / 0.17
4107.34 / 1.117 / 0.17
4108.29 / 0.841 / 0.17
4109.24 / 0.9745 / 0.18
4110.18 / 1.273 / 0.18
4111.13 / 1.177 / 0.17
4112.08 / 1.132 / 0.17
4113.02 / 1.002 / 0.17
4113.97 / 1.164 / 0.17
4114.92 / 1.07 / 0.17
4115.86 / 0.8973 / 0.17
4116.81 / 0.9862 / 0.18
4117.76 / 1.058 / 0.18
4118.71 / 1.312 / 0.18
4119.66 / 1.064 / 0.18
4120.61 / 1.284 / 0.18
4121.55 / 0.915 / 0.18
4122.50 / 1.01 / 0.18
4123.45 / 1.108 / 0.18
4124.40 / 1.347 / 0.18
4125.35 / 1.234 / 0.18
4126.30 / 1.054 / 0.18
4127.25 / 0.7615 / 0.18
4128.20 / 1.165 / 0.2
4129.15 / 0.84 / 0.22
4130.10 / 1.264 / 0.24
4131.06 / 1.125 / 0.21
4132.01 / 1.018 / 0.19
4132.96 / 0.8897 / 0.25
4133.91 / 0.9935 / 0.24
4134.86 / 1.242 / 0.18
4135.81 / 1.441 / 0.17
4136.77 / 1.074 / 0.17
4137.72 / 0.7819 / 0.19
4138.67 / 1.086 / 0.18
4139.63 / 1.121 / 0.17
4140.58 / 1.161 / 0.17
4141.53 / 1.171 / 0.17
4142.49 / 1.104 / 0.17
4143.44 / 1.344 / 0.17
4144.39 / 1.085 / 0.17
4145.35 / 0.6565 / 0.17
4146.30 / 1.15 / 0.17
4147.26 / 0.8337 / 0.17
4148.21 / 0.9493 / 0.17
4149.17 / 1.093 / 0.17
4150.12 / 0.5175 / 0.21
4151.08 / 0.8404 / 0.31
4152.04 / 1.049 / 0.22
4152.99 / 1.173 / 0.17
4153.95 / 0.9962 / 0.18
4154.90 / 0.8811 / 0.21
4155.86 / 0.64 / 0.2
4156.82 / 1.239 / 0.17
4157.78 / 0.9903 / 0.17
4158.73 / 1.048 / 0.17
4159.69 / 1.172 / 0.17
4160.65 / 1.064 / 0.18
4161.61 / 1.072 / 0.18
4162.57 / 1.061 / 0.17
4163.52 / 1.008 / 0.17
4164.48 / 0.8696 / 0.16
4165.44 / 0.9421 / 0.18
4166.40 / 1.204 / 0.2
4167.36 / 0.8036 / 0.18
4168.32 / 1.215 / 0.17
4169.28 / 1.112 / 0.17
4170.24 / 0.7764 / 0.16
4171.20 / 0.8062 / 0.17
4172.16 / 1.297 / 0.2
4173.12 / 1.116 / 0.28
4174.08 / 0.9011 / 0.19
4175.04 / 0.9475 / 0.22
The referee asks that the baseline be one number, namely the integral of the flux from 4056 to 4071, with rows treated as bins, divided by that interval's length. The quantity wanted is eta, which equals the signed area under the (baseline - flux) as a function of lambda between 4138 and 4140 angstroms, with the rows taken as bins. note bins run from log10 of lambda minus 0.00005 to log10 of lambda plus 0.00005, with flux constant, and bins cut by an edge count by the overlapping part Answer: 0.07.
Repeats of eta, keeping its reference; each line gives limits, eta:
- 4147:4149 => 0.35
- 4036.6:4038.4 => 0.18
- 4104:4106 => 0.28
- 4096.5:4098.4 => 0.16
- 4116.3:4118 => 0.15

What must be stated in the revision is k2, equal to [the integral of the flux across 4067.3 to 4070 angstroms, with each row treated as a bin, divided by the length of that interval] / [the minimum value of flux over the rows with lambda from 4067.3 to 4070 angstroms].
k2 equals 1.27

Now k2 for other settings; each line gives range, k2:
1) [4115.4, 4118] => 1.08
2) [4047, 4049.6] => 1.15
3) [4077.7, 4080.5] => 1.28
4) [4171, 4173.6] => 1.37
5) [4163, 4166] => 1.09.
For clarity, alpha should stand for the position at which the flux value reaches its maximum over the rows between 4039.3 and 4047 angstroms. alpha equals 4046.33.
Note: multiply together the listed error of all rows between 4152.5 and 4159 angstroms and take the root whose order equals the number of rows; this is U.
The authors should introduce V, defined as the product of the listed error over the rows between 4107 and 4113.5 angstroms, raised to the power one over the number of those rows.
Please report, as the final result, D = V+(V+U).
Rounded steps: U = 0.181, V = 0.17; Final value 0.53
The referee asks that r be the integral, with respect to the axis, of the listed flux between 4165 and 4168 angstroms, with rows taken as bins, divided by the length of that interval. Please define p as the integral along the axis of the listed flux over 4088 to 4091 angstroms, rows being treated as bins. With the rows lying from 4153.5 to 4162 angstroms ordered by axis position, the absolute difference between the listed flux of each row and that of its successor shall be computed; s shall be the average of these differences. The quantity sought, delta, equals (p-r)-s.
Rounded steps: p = 3.3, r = 1.00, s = 0.19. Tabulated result 2.1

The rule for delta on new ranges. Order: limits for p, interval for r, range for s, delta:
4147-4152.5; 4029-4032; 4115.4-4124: 3.6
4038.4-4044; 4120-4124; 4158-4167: 4.8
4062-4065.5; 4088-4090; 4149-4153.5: 2.8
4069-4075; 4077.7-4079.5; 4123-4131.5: 4.9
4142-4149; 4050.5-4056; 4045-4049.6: 5.6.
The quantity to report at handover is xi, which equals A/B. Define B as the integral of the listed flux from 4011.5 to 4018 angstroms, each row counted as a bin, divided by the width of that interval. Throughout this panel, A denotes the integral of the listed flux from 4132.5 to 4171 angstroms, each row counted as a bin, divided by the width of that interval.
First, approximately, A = 1.02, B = 1.23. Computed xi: 0.83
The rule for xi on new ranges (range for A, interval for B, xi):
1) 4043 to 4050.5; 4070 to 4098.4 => 0.95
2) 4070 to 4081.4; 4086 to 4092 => 1.00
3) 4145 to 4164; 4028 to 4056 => 0.90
